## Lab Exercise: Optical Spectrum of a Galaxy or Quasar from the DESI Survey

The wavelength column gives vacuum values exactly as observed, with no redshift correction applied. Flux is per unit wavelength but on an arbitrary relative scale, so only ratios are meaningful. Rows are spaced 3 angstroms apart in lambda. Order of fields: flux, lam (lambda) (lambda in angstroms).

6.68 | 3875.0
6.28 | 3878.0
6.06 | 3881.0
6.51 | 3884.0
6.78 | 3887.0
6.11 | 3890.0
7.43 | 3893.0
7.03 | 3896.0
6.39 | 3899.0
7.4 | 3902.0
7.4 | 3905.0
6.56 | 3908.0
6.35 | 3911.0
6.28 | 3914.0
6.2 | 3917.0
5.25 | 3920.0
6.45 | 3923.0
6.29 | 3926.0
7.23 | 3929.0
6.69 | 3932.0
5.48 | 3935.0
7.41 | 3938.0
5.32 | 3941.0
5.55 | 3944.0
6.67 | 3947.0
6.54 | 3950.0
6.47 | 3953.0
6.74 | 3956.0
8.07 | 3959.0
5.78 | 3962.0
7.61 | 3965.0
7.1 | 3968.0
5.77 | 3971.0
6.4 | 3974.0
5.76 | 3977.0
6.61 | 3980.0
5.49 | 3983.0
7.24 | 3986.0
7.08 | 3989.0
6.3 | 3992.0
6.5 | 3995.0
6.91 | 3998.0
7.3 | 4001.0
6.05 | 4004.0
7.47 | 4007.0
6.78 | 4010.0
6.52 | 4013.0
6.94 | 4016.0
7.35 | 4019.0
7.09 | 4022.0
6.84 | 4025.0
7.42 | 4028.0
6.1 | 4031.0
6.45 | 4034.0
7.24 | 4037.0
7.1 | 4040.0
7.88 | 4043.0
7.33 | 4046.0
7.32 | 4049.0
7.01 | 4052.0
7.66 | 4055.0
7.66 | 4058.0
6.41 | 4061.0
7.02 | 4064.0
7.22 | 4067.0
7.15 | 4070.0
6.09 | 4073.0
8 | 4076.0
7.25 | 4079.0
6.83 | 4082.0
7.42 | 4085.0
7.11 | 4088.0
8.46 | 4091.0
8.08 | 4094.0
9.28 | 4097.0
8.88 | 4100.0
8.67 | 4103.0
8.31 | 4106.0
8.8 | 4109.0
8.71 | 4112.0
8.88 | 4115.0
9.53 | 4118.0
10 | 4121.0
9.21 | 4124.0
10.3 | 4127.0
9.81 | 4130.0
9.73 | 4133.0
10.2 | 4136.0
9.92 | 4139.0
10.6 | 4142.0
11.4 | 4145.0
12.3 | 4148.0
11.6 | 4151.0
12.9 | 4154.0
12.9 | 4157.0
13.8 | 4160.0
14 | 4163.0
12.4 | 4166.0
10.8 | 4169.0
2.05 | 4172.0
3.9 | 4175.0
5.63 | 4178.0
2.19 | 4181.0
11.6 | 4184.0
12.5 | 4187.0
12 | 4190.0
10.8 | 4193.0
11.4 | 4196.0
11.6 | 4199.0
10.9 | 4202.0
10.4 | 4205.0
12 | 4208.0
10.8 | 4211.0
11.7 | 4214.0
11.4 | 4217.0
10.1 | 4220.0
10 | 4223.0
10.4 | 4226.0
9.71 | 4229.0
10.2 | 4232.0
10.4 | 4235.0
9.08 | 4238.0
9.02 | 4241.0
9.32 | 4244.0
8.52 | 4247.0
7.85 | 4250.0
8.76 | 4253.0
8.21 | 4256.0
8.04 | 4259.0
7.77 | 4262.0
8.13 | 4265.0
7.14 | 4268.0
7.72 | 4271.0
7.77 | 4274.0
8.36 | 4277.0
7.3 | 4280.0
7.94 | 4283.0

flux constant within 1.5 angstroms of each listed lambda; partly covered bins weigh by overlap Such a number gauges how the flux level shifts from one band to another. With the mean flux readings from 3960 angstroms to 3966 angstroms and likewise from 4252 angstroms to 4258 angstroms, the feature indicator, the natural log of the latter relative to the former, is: 0.2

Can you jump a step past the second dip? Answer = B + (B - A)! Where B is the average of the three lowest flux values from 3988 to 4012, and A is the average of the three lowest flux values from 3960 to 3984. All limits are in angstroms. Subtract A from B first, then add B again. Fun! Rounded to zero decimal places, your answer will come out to 7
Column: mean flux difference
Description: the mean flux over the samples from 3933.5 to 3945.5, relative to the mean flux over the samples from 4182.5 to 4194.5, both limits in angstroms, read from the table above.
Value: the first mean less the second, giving -5.8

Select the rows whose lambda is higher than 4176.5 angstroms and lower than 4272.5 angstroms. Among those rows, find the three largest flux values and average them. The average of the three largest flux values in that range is 12.2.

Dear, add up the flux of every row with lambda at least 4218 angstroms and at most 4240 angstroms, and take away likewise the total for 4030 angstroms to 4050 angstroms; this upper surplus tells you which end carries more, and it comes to 20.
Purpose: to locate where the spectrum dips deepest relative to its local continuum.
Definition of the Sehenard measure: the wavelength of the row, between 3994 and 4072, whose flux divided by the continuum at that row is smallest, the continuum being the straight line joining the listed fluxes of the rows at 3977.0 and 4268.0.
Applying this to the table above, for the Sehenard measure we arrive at 4031.0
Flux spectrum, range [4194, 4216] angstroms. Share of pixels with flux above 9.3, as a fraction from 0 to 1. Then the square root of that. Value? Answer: 1.0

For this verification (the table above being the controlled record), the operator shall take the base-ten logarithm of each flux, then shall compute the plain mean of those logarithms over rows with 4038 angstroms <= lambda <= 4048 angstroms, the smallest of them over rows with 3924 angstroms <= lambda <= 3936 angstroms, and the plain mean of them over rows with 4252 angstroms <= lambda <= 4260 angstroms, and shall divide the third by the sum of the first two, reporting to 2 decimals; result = 0.57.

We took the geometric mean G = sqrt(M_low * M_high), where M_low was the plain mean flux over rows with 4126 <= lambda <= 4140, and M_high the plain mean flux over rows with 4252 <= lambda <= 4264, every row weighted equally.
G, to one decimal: 9.0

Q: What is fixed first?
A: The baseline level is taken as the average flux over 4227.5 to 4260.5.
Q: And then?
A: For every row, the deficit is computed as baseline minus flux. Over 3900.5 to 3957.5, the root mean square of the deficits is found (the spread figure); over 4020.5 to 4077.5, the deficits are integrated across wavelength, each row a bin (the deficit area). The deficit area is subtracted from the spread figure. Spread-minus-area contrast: -106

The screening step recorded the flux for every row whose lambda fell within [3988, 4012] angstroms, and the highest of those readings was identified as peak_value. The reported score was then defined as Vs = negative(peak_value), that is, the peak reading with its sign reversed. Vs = -7.47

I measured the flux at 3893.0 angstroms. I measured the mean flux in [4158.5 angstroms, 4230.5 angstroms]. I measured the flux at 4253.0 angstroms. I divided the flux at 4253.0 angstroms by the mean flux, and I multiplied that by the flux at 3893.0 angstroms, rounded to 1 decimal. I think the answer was 6.5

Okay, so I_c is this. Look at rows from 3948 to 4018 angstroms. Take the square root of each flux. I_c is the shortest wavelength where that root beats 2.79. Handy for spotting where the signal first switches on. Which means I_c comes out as 3959.0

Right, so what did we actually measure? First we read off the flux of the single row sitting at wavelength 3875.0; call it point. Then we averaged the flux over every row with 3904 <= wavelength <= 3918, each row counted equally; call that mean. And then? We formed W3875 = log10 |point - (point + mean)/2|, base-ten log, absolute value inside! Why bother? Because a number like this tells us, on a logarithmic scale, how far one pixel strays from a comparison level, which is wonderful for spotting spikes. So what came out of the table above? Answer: -1.2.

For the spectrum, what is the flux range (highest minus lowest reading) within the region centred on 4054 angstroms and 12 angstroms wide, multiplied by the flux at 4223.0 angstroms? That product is 6.5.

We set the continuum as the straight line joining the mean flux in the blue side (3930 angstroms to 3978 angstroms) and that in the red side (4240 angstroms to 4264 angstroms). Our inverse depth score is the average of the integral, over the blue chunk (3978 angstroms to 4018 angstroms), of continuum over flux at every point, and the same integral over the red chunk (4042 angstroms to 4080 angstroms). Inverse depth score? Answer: 39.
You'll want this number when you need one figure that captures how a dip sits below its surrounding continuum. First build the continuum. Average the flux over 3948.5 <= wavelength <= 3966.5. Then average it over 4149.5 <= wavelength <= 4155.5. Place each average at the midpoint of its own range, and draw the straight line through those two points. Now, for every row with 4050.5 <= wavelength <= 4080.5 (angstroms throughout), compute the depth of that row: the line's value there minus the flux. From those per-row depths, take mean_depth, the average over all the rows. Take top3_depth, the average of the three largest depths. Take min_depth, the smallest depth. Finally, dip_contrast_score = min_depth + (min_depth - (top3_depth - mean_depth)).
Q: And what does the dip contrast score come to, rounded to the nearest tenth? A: 3.1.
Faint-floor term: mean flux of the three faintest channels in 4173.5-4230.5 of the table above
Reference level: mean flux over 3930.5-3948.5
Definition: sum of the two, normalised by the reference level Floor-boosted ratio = 1.6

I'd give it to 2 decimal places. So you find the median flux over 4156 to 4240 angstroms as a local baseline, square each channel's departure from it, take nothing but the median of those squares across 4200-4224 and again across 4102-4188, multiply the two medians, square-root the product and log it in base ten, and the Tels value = 0.02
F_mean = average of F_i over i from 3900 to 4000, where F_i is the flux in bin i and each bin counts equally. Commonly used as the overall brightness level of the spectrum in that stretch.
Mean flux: 6.5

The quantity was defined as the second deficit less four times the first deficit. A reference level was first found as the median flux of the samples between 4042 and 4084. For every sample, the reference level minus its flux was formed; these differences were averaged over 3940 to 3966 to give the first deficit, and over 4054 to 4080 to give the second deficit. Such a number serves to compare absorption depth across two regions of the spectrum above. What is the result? -3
